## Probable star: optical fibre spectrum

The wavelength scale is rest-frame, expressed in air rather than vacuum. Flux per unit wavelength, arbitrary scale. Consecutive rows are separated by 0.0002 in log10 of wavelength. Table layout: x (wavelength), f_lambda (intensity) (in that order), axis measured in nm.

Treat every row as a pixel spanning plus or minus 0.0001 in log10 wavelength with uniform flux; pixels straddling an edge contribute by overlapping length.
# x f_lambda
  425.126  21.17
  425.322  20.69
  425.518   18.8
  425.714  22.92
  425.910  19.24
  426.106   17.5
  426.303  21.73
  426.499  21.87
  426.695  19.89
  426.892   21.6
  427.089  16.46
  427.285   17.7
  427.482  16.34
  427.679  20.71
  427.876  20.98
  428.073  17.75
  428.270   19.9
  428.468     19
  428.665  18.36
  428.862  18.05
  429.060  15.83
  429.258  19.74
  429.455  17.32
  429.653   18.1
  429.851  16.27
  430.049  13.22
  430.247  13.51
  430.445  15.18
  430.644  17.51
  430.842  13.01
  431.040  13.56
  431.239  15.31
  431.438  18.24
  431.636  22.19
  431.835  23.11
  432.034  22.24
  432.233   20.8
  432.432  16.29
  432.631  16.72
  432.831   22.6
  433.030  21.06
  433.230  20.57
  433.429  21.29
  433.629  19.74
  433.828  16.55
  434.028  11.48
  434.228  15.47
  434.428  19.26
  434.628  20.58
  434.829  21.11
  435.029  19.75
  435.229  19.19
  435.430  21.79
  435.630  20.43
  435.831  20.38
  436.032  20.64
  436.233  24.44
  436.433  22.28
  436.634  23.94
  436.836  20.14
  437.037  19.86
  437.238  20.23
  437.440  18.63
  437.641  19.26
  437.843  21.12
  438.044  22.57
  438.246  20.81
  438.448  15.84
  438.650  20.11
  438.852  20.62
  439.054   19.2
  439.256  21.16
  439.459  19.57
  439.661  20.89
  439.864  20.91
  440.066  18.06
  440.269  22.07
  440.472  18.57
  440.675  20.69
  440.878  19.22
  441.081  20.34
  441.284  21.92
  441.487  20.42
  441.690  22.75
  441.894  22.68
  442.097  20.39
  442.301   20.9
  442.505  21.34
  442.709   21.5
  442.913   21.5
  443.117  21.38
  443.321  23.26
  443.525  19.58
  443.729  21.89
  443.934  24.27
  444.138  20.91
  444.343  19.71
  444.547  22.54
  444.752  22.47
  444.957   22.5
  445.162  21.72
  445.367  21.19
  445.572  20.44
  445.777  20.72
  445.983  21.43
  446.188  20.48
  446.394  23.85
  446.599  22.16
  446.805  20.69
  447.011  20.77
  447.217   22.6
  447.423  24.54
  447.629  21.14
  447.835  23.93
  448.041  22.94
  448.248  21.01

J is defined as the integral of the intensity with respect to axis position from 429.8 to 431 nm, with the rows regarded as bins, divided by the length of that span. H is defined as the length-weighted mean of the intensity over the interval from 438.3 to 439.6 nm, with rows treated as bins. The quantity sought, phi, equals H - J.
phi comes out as 5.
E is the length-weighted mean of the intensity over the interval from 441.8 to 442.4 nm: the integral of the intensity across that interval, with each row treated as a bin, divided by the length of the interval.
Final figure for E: 21.3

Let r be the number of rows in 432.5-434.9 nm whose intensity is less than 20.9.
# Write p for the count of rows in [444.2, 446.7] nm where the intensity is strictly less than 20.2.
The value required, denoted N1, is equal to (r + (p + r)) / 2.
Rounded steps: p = 1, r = 8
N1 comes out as 8.5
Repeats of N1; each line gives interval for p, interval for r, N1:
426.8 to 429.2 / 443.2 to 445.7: 7.5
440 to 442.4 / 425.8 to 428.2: 9.5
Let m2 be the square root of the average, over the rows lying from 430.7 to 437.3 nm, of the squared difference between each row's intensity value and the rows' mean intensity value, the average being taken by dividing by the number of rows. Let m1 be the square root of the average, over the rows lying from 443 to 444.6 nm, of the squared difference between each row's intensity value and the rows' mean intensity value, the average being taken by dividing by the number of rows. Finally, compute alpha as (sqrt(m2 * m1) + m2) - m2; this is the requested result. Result 2.2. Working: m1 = 1.5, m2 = 3.1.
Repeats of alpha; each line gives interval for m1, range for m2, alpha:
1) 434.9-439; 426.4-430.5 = 2.1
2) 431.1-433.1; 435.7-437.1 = 2.2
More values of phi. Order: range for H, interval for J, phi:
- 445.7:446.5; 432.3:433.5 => 2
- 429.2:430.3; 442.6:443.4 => -6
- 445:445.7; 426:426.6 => 1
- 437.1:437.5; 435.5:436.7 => -2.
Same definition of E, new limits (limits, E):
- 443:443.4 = 22.2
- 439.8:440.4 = 20.2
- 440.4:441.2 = 19.8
